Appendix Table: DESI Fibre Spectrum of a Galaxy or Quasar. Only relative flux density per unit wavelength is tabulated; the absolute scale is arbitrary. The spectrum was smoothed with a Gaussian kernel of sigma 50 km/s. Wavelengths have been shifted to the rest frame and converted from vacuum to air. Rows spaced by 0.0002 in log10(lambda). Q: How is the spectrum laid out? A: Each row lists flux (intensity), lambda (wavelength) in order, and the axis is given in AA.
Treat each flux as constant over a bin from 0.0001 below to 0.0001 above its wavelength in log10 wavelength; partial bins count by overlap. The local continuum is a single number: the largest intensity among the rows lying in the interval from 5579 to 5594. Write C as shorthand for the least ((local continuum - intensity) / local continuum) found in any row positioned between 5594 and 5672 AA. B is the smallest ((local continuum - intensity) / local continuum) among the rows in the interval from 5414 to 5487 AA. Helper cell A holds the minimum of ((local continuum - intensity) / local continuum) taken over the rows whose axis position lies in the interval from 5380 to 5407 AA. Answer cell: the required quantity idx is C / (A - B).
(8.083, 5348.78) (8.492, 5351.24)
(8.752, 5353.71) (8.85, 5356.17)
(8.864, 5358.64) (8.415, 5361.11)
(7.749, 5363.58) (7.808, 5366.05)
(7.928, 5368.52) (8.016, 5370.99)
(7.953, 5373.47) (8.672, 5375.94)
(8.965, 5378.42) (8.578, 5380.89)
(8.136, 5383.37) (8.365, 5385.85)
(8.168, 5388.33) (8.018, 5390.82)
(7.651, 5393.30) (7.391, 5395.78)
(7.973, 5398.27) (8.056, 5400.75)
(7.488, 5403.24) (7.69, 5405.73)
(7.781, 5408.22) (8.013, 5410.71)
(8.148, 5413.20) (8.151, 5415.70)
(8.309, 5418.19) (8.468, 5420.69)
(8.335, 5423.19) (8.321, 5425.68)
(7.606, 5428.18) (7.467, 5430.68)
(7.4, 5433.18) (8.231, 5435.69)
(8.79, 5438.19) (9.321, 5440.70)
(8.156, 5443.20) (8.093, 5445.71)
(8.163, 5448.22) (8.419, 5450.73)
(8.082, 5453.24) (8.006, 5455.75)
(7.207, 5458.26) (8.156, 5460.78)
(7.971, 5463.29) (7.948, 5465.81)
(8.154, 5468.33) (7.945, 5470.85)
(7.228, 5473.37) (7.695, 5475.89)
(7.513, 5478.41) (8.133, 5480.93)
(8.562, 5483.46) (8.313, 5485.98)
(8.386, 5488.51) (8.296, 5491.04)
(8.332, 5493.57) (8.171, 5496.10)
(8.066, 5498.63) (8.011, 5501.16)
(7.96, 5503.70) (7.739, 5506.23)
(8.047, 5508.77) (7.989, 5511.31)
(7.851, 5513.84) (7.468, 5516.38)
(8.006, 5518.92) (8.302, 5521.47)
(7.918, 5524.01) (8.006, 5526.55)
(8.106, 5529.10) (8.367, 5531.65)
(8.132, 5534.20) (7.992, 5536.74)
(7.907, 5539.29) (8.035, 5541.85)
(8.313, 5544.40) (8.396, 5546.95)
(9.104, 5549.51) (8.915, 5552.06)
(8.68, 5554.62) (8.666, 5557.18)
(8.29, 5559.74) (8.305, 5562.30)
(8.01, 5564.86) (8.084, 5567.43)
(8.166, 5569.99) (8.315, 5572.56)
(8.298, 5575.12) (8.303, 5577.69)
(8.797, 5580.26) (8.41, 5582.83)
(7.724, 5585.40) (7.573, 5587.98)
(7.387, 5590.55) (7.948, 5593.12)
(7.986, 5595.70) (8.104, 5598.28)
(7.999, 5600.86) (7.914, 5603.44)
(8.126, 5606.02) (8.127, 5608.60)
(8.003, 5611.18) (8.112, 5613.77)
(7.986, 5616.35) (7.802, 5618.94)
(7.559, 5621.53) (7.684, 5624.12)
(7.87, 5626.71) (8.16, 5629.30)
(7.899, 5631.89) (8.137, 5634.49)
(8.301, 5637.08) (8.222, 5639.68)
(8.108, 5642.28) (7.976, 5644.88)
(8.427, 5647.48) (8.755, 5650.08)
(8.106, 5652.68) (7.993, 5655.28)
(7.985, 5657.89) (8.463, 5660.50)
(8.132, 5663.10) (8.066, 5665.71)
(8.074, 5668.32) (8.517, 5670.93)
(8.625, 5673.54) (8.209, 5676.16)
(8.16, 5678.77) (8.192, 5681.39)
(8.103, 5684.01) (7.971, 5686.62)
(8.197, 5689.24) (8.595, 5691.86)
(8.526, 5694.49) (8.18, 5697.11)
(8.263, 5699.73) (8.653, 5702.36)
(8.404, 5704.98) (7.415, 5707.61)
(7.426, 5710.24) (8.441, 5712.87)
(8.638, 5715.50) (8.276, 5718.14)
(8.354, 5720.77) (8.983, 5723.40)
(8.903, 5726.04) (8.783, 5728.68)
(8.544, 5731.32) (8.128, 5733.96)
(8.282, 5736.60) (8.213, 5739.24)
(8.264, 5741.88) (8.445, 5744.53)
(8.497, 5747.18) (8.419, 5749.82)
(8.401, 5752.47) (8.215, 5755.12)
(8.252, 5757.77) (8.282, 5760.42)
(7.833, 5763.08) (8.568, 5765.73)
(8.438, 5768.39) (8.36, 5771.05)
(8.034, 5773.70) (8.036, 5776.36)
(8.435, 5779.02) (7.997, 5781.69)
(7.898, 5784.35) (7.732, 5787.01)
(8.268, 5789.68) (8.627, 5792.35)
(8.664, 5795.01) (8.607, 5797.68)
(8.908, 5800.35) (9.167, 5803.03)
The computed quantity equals 0.1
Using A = 0.025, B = -0.06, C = 0.00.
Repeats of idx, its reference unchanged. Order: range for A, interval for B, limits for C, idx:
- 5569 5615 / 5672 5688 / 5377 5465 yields 3.0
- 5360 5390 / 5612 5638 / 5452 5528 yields -0.4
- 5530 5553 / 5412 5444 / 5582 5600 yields 1.8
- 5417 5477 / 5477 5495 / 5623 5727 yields 0.2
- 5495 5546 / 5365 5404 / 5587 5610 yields 1.1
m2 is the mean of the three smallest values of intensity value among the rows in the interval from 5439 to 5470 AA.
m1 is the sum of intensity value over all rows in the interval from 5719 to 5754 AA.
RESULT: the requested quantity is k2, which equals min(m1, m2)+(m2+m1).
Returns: 126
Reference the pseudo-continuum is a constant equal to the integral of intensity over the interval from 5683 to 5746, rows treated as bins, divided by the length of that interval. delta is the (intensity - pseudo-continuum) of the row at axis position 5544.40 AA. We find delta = 0.0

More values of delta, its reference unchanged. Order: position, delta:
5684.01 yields -0.2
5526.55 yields -0.3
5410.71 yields -0.3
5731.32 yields 0.2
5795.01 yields 0.3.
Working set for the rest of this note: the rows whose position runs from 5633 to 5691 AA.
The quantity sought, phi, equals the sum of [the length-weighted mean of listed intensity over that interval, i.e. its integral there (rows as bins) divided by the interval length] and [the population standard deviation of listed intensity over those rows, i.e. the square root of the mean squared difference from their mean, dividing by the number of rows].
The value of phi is 8.43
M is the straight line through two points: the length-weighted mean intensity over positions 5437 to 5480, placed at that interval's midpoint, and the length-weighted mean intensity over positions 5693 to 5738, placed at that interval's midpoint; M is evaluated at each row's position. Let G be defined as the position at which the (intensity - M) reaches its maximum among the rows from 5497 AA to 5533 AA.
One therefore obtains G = 5531.65 AA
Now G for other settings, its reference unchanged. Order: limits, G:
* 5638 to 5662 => 5650.08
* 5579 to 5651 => 5580.26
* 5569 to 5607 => 5580.26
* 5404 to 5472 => 5440.70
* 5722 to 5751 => 5723.40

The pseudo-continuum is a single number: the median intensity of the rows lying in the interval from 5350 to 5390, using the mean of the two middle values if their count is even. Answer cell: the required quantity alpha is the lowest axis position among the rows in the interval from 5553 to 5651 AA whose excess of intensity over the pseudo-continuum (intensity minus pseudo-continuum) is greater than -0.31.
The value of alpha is 5554.62 AA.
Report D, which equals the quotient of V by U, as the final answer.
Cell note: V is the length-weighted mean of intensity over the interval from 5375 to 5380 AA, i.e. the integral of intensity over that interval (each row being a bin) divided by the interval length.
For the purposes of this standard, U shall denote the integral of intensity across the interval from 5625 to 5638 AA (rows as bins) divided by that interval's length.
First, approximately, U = 8.06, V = 8.8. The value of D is 1.09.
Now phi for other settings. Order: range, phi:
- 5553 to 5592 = 8.59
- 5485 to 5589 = 8.52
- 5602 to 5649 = 8.24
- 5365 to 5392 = 8.59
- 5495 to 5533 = 8.21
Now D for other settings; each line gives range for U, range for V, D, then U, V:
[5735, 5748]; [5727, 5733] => 1.04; 8.33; 8.6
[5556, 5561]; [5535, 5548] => 0.96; 8.47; 8.1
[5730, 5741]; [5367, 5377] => 0.98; 8.30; 8.1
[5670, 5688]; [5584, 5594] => 0.93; 8.25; 7.7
